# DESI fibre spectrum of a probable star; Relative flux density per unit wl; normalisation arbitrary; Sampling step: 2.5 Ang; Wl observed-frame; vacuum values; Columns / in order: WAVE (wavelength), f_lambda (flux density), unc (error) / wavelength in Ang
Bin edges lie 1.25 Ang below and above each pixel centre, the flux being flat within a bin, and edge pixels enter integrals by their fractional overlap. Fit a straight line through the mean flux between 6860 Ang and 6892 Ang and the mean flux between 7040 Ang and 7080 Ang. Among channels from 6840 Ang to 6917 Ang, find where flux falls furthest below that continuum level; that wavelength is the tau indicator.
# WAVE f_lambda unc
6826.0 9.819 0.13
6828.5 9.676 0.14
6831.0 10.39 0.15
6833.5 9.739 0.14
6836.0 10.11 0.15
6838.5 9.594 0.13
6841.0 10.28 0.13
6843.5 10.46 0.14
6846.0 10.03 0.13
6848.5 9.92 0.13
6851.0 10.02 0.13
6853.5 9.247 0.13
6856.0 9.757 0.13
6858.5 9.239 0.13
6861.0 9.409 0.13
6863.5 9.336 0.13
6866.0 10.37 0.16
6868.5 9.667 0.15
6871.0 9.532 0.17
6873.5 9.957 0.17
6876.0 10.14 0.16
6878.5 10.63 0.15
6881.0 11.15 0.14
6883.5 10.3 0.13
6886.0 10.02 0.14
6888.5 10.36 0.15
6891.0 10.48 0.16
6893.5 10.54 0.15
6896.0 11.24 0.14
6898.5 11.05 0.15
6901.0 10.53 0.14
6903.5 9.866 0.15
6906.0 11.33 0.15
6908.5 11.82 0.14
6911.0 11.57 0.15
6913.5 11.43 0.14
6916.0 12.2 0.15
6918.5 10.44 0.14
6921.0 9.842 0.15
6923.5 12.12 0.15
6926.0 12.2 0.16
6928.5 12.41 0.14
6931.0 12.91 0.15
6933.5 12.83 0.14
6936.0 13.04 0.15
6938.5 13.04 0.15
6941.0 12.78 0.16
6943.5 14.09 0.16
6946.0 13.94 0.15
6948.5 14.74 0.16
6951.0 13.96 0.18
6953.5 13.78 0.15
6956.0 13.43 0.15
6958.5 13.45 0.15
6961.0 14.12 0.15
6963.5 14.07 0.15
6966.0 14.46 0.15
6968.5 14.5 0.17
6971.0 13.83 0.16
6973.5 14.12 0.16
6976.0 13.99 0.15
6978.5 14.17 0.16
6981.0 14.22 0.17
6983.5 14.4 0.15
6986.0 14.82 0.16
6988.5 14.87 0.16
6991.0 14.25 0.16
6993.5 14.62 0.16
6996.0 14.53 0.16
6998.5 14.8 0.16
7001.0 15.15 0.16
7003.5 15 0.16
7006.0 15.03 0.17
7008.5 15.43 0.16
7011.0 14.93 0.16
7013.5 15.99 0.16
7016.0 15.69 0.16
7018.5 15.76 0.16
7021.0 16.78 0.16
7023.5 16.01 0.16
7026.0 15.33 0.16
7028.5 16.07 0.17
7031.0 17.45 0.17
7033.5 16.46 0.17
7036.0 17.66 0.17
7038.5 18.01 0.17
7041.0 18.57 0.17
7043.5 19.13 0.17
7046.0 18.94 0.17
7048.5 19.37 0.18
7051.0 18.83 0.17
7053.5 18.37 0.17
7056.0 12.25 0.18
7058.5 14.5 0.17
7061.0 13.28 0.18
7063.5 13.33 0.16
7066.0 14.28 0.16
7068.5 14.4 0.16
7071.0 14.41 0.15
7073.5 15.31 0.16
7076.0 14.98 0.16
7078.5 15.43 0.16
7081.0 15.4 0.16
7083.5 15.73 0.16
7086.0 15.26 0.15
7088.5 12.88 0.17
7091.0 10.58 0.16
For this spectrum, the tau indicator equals 6903.5 Ang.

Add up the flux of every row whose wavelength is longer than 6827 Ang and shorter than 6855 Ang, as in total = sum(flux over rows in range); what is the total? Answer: 109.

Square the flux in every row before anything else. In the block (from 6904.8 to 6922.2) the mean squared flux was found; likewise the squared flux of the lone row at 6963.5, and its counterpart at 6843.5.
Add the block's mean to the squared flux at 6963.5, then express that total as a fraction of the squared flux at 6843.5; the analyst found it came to 3.0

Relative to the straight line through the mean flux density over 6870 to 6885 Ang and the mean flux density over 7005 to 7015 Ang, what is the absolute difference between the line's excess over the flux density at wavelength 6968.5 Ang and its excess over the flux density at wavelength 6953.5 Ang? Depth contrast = 0.15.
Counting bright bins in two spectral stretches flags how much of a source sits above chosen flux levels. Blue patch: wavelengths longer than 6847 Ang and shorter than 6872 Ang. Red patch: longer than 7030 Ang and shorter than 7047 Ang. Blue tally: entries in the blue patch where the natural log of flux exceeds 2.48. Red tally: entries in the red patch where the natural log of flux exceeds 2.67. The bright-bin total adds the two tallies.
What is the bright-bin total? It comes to 7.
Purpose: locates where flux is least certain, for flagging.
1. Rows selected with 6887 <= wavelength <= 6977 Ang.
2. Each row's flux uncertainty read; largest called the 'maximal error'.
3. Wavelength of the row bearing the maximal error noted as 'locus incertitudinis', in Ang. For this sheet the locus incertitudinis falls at 6951.0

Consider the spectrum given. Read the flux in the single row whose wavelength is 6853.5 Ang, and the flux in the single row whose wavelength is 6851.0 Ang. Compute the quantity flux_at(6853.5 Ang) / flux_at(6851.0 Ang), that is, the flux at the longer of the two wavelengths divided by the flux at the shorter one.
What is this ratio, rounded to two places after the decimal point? 0.92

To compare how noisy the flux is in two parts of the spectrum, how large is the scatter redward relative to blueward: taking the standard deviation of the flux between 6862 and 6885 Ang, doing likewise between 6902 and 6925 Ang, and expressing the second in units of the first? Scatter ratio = 1.59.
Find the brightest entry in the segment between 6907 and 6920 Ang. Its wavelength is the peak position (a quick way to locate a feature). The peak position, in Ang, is 6916.0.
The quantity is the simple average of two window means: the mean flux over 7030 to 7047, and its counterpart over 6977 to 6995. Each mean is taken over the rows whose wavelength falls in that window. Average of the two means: 16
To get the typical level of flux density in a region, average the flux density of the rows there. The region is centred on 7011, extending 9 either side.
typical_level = 15.4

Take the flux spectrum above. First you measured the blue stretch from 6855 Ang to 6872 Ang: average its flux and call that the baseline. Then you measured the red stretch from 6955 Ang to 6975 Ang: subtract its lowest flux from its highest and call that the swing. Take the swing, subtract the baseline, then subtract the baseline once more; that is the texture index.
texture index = -18.2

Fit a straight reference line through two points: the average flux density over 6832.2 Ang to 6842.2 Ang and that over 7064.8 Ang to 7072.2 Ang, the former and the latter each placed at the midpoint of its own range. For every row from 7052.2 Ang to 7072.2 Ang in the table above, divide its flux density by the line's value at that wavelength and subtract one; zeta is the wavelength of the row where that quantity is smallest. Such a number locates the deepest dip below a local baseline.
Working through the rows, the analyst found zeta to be 7056.0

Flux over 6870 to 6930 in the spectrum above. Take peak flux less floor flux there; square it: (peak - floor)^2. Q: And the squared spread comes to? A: 8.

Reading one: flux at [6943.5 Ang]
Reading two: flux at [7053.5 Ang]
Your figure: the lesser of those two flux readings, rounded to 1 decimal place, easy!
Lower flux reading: 14.1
